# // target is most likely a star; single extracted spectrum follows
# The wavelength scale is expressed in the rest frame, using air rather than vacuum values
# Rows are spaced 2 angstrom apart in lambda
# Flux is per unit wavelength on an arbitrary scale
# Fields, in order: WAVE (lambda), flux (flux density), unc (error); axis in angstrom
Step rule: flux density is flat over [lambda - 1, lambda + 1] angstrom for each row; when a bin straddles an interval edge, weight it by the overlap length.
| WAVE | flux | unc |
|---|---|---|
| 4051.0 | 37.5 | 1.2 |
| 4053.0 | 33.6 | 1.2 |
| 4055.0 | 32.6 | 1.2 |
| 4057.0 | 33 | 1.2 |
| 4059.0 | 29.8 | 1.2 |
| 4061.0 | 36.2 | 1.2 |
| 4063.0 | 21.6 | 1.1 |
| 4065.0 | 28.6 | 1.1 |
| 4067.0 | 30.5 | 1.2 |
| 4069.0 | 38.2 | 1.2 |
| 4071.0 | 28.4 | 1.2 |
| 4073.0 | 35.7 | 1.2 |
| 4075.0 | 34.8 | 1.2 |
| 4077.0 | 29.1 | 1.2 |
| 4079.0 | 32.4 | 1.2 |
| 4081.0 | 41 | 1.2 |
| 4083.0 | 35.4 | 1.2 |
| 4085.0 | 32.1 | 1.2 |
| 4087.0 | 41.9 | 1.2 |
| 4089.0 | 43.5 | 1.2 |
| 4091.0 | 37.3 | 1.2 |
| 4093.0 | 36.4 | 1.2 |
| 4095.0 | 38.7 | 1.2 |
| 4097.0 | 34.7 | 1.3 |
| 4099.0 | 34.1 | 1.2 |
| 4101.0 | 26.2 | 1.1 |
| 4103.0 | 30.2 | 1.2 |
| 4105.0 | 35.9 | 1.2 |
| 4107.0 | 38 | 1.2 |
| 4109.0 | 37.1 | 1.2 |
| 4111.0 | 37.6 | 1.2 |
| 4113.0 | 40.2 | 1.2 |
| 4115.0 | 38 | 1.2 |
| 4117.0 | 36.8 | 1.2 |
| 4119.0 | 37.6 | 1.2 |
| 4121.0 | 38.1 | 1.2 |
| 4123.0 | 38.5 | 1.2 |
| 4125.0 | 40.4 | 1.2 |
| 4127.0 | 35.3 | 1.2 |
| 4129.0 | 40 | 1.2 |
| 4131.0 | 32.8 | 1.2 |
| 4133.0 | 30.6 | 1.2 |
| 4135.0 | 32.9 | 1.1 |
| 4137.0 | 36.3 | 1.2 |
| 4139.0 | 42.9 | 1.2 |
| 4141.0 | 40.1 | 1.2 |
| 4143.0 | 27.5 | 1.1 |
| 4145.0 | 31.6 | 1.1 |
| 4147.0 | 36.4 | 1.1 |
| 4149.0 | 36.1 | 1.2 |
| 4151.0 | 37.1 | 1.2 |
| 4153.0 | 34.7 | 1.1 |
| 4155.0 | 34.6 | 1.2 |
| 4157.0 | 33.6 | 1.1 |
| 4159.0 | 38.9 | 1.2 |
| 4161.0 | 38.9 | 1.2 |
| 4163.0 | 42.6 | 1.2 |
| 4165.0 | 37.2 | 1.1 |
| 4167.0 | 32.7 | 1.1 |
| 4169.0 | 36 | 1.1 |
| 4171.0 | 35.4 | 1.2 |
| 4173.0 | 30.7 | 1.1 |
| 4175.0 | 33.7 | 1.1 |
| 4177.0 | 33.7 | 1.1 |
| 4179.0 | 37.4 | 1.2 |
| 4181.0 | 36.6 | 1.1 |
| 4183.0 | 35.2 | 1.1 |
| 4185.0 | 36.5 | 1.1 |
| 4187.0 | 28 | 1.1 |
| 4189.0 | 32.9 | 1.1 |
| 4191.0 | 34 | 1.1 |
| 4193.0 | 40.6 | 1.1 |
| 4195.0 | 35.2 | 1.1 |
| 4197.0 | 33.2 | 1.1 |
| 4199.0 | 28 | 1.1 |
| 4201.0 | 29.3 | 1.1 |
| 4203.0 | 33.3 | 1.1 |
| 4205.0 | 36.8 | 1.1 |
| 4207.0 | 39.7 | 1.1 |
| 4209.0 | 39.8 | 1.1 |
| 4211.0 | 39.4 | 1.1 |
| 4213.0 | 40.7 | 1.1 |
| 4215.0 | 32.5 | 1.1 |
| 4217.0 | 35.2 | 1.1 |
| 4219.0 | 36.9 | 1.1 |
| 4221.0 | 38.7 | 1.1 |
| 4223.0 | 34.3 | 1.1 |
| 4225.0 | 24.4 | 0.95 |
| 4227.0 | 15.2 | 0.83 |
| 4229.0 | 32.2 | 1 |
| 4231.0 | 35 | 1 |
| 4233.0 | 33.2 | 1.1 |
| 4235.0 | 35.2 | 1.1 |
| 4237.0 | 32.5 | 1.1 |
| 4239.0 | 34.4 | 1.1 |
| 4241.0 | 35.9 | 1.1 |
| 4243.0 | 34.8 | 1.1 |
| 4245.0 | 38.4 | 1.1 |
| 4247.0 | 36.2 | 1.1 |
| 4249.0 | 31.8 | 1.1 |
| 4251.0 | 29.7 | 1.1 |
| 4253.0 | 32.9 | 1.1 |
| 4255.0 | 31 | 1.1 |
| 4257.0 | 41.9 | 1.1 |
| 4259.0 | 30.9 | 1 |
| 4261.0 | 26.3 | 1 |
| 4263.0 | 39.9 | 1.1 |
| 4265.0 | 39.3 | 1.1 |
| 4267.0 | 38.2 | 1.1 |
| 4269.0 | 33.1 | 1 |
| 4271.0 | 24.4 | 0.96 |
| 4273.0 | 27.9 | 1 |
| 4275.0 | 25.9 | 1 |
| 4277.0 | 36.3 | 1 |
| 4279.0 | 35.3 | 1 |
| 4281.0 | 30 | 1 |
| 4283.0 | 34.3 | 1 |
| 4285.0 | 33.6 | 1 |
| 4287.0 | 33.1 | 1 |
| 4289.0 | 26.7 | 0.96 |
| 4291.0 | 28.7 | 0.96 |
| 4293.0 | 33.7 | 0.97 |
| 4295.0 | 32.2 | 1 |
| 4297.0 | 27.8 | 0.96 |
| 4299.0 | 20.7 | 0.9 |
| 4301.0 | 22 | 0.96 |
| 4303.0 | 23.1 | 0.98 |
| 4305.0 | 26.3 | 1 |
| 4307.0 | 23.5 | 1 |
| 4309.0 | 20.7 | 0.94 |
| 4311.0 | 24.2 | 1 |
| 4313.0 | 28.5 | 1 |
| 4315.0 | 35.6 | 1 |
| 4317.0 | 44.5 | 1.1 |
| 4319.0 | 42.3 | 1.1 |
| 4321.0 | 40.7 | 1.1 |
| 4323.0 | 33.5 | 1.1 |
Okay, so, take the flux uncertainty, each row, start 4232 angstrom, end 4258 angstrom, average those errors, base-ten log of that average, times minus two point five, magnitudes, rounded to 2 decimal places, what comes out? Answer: -0.10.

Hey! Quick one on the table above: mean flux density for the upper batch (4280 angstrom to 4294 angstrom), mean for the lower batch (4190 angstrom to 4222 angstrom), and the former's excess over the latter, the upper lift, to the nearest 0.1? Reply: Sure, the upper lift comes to -4.4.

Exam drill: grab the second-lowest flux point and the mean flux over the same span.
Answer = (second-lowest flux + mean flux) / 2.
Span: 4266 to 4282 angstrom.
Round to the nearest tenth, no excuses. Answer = 28.6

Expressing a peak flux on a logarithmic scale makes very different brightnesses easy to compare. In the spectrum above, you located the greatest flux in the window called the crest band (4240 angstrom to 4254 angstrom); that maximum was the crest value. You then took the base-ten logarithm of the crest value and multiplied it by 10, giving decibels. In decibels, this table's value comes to 15.8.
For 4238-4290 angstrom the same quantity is 16.2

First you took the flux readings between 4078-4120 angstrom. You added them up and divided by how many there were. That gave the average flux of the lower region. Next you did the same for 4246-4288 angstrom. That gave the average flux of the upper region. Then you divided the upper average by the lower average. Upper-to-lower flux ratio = 0.90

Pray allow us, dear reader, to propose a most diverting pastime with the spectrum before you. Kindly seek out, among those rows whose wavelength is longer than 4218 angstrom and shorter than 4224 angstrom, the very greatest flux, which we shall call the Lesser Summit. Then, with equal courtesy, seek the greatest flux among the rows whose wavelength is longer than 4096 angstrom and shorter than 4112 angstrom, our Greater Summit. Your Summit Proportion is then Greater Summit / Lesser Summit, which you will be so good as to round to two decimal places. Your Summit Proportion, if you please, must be 0.98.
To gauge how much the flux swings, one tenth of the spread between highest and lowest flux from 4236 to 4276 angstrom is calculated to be 1.75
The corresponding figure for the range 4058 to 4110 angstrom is 2.19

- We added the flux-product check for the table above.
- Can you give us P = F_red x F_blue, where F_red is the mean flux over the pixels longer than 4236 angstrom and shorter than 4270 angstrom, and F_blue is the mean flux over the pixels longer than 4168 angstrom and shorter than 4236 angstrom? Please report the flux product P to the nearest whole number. 1177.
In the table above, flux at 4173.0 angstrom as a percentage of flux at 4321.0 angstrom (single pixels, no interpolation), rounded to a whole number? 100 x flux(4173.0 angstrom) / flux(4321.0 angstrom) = 75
